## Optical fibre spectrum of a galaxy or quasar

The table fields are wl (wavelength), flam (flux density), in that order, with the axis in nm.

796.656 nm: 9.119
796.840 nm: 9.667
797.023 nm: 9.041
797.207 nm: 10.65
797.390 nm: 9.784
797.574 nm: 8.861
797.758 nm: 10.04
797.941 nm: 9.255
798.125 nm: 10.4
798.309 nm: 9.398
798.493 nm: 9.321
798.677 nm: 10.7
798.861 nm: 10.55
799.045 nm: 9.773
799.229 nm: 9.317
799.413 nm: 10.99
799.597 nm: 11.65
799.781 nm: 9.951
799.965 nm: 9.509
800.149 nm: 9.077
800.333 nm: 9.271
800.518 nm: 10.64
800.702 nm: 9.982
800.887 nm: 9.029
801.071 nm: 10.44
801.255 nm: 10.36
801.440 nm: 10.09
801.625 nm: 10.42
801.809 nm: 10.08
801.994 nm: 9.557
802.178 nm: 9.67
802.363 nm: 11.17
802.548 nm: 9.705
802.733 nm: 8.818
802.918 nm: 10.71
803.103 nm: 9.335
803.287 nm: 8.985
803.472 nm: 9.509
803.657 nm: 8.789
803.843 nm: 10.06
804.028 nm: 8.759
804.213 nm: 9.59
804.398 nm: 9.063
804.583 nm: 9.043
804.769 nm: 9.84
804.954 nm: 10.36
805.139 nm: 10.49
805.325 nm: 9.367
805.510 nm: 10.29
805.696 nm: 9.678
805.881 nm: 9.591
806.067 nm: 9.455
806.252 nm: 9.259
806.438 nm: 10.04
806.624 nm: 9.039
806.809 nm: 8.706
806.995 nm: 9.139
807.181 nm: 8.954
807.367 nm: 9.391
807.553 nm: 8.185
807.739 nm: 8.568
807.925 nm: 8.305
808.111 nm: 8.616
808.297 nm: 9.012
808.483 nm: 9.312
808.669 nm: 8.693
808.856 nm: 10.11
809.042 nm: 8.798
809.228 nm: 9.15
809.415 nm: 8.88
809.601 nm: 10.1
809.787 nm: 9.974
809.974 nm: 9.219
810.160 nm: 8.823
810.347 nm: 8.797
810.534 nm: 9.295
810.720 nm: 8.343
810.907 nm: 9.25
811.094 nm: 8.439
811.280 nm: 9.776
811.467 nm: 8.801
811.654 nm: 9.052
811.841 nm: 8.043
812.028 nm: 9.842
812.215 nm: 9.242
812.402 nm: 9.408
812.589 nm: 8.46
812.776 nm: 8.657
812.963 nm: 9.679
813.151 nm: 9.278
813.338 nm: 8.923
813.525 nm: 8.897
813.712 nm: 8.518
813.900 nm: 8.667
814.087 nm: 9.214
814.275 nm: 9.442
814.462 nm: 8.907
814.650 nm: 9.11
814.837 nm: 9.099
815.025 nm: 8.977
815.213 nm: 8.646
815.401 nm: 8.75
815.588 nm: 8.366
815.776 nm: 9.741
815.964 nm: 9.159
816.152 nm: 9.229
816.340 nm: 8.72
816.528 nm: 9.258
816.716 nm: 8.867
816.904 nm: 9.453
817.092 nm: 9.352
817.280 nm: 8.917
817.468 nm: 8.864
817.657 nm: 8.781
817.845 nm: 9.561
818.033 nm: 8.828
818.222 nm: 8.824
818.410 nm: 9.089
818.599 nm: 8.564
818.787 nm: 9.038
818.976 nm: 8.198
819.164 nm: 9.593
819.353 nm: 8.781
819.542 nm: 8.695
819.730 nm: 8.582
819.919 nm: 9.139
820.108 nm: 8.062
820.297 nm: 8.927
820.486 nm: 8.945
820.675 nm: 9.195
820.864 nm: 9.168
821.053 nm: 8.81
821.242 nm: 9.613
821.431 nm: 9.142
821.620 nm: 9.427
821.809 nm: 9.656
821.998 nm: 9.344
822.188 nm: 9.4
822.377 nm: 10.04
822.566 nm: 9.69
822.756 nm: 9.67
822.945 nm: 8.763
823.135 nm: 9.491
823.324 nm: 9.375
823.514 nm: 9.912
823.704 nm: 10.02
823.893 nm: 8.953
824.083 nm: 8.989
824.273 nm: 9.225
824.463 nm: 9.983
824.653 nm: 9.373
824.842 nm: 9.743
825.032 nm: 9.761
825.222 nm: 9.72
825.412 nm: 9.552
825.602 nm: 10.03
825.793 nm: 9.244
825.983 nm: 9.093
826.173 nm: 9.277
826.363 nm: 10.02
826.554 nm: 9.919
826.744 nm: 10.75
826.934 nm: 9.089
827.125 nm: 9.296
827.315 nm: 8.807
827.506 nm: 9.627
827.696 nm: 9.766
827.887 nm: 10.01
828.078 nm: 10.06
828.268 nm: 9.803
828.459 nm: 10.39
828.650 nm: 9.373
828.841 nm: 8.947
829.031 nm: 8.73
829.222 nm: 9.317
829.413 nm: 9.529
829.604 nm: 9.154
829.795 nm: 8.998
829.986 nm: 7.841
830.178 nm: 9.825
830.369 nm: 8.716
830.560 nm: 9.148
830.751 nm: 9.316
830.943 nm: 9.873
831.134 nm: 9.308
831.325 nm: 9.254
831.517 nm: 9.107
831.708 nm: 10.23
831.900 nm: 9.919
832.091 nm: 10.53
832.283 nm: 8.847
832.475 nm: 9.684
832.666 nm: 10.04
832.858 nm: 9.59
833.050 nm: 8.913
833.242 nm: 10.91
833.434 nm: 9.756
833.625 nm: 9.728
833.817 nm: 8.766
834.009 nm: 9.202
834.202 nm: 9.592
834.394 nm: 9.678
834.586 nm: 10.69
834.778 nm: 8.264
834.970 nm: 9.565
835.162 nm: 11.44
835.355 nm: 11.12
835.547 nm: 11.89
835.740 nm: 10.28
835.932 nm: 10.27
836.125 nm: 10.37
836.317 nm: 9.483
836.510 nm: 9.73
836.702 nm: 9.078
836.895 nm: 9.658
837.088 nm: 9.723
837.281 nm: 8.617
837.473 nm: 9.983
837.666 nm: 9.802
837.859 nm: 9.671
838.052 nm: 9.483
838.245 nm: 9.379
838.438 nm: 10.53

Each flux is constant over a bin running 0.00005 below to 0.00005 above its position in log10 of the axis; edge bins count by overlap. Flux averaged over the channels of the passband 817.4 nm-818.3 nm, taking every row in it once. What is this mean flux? 8.97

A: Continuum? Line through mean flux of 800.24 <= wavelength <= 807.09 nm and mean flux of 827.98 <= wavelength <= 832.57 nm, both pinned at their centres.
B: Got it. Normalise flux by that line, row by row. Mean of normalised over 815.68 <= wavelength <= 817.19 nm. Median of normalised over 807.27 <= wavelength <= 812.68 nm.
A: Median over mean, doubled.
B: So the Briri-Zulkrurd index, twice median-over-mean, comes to 1.94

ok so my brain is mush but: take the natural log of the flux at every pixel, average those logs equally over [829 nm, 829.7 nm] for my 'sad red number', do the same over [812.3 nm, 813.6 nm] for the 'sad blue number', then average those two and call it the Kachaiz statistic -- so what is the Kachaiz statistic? 2.21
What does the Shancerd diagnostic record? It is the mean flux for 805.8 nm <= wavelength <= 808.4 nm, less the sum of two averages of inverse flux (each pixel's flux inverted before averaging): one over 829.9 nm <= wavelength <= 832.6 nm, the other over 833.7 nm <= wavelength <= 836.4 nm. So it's 8.81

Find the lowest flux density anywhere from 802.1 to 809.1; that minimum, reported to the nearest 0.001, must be 8.185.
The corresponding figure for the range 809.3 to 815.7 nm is 8.043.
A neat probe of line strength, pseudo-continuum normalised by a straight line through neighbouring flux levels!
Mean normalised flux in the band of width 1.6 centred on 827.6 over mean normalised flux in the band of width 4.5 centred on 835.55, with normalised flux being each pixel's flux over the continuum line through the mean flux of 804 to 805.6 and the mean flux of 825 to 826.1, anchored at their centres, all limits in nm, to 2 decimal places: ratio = 0.97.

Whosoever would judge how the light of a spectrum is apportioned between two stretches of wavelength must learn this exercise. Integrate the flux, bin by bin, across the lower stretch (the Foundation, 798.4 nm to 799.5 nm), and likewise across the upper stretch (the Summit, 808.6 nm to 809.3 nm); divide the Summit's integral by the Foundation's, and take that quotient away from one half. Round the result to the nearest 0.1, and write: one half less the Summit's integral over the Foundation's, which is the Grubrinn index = -0.1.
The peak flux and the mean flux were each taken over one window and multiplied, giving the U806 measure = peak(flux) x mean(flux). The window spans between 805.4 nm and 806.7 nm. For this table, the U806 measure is 99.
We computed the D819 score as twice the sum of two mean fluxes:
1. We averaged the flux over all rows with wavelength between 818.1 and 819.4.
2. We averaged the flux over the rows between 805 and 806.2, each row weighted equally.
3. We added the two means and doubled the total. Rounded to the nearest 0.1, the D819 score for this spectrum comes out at 37.4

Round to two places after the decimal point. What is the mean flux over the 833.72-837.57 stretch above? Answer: 9.87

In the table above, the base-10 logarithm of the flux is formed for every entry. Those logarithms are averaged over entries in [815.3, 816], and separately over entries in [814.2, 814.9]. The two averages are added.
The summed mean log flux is 1.91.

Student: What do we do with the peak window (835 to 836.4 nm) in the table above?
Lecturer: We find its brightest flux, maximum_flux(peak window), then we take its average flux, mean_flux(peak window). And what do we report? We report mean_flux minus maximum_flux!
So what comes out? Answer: -1.2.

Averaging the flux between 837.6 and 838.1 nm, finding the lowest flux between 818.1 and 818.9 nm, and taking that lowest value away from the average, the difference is 1.1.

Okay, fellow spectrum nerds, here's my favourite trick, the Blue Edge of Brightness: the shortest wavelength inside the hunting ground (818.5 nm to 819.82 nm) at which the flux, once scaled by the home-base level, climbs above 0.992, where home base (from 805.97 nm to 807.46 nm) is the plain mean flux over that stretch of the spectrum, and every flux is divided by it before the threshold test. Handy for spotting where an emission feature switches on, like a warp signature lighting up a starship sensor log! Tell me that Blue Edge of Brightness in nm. 819.164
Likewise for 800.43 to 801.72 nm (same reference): 800.518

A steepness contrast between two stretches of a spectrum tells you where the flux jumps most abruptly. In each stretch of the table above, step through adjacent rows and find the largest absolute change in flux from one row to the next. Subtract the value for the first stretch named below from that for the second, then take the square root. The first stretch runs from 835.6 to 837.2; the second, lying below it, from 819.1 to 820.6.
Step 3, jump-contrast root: 0.44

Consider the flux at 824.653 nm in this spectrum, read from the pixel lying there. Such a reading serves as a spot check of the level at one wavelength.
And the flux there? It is 9.373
